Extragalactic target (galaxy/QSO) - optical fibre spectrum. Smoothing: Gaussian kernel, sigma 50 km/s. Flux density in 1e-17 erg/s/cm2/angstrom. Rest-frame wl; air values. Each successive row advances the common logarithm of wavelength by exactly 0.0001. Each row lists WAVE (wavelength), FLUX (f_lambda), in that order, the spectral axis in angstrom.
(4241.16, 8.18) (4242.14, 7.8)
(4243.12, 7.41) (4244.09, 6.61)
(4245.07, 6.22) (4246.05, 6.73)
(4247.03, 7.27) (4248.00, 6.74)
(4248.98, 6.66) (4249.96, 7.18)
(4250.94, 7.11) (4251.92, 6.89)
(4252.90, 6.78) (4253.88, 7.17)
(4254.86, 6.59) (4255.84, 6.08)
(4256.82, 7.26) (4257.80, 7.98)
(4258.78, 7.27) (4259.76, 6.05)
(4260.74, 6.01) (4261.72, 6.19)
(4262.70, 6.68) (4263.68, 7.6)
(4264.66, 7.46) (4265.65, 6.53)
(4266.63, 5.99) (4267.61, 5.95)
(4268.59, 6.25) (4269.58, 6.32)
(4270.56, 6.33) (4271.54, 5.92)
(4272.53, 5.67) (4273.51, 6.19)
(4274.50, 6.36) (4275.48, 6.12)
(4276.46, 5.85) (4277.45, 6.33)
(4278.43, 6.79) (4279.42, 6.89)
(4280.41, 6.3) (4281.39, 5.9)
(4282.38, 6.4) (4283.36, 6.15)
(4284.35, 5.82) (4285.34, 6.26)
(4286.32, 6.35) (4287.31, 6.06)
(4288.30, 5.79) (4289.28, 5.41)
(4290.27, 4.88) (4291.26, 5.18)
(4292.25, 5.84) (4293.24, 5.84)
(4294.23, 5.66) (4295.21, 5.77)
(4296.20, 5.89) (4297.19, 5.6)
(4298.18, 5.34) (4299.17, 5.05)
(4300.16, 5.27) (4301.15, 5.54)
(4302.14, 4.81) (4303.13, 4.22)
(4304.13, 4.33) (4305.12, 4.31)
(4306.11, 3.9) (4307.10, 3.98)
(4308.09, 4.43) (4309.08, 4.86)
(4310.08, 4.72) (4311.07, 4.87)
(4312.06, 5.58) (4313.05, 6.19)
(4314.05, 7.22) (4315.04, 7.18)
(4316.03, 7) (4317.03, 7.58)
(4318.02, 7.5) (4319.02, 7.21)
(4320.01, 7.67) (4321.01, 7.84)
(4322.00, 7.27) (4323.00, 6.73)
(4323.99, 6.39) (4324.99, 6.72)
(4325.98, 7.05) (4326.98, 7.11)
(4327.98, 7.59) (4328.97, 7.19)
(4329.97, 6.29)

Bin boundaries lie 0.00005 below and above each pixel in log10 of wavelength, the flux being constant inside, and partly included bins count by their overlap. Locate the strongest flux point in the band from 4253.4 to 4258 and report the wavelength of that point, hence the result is 4257.80 angstrom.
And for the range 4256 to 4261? 4257.80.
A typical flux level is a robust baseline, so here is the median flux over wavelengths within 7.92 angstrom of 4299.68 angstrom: 5.3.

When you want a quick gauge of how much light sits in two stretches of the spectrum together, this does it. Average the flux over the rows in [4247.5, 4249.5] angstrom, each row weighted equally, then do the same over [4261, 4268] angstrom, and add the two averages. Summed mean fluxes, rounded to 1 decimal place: 13.3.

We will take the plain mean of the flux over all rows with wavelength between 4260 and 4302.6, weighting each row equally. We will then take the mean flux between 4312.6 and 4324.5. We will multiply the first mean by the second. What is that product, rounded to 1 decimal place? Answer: 43.0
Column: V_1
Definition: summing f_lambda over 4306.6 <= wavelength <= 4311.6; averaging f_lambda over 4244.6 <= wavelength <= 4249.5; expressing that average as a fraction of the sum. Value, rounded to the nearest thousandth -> 0.294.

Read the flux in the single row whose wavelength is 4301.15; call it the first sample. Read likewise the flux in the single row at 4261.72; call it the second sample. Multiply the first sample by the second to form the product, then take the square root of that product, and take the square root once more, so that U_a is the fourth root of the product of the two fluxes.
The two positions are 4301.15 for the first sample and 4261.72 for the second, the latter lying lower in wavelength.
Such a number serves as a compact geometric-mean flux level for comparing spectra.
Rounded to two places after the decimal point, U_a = 2.42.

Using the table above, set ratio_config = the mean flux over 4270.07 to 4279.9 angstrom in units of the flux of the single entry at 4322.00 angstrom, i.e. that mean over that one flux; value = 0.86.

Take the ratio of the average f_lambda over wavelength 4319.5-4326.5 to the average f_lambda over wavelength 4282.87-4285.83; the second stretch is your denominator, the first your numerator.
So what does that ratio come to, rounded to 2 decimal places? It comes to 1.17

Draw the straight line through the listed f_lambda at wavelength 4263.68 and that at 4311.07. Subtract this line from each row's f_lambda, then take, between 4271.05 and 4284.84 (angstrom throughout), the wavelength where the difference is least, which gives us 4272.53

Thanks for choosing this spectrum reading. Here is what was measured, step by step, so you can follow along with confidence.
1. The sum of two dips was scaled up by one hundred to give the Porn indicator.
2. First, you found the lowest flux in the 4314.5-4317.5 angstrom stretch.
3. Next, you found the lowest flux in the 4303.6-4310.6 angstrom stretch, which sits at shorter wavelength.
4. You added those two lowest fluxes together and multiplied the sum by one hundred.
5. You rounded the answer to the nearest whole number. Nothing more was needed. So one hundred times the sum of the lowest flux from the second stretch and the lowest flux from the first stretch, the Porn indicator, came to 1090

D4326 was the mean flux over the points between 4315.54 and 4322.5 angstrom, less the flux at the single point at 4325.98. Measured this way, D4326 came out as 0.4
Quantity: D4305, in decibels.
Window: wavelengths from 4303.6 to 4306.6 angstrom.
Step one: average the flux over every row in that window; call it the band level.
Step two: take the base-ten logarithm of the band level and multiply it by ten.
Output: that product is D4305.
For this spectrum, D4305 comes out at 6.2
